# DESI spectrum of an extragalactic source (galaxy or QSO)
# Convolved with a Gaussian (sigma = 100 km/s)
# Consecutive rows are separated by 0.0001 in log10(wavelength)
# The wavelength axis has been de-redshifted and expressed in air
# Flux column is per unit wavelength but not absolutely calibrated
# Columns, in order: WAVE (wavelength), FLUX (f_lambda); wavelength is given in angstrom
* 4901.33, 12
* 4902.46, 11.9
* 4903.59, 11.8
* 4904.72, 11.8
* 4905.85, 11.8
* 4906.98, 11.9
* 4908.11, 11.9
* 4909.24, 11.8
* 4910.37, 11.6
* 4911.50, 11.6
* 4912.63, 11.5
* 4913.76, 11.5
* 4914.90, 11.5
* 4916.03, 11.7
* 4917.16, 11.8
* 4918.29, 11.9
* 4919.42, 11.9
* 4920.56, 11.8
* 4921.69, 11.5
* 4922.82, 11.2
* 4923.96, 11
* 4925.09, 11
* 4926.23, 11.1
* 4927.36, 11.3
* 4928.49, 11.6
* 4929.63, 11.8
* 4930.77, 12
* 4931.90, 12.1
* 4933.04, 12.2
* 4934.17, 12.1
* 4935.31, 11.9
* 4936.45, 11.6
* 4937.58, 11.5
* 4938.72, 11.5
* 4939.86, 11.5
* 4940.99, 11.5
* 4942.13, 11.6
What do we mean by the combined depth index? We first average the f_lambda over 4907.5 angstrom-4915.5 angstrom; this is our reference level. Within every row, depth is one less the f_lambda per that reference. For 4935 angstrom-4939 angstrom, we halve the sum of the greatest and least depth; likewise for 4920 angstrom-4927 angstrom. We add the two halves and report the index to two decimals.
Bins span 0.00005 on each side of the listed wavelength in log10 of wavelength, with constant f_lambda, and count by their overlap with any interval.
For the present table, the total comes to 0.01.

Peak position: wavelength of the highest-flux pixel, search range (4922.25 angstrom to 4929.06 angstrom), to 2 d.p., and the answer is 4928.49 angstrom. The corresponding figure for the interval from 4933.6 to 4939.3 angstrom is 4934.17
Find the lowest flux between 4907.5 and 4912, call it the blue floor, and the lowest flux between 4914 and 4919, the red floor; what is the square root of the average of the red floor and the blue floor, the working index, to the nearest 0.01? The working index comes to 3.40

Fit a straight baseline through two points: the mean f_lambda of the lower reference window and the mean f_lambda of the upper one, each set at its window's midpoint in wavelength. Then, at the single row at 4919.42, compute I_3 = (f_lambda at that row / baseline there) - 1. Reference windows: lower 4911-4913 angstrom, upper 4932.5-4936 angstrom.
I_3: 0.015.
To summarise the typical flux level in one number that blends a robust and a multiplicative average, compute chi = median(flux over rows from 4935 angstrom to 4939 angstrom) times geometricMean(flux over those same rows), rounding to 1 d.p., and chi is 134.3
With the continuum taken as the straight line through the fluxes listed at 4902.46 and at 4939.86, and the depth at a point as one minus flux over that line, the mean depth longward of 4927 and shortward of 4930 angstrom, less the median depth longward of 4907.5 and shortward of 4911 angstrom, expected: 0.002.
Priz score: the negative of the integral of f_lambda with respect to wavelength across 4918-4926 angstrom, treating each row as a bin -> -91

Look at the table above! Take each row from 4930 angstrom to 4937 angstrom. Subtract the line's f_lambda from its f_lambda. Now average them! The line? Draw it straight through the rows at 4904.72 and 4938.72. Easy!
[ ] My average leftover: 0.4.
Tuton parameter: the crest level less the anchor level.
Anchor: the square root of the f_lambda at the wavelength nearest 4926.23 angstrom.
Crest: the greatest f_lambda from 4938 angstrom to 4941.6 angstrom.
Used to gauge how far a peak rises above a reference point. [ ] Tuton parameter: 8.2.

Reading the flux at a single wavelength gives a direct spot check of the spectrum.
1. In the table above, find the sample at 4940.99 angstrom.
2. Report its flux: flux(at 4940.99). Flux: 11.5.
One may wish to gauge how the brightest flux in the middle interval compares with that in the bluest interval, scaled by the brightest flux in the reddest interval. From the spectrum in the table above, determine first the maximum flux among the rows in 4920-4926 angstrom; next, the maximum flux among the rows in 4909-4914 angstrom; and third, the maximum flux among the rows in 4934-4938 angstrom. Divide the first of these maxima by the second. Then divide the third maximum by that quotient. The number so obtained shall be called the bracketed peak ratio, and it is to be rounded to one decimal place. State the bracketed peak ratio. 12.1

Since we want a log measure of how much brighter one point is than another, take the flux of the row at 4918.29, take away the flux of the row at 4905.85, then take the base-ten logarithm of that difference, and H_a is -1.0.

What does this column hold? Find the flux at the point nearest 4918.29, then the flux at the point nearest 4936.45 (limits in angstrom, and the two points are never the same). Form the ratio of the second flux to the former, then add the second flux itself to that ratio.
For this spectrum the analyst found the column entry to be 12.6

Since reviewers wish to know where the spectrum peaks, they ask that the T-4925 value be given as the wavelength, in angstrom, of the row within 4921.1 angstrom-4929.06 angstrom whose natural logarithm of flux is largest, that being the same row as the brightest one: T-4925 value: 4928.49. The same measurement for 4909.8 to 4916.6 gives 4916.03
